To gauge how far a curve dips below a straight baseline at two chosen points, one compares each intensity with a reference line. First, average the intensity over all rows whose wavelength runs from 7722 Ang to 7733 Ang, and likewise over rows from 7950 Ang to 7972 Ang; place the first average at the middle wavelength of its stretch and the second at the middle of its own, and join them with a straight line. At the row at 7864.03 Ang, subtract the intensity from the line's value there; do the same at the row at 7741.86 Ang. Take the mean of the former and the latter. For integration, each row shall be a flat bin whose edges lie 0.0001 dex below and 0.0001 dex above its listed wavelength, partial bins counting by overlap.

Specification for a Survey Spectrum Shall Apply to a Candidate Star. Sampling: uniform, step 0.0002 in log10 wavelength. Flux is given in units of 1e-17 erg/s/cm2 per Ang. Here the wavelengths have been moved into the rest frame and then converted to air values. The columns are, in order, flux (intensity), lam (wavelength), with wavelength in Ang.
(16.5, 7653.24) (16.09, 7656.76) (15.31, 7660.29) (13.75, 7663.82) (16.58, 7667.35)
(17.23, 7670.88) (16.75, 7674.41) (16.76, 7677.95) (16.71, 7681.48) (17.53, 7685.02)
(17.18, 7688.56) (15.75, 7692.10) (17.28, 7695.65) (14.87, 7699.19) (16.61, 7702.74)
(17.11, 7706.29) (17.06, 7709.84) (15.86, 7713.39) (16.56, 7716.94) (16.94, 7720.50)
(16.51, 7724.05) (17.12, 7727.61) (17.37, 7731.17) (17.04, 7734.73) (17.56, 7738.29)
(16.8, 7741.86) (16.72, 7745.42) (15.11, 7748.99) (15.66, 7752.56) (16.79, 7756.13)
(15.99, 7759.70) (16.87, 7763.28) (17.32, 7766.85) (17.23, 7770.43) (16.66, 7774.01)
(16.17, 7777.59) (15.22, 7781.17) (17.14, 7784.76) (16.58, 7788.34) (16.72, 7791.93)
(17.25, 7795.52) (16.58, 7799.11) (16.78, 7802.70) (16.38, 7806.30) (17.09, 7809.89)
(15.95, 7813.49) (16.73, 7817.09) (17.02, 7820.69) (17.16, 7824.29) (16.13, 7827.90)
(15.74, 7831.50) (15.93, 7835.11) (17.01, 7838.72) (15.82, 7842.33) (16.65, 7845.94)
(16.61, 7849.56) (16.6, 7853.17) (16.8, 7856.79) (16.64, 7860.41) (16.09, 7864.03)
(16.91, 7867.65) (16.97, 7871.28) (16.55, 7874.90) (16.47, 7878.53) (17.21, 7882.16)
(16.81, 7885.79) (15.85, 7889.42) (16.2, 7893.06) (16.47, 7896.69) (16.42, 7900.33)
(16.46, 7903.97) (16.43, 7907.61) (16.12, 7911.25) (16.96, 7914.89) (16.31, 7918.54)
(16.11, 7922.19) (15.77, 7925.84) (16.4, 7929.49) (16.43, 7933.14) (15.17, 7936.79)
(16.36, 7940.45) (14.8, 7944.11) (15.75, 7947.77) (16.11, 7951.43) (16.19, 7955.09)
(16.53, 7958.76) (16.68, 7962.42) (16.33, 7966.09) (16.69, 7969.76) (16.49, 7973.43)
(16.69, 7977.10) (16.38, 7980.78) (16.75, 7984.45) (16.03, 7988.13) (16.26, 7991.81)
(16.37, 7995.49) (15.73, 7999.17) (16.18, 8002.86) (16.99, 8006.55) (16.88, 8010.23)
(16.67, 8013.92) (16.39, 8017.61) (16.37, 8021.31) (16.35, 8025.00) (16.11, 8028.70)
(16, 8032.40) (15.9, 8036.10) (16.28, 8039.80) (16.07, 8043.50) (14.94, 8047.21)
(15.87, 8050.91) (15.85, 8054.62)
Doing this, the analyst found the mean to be 0.37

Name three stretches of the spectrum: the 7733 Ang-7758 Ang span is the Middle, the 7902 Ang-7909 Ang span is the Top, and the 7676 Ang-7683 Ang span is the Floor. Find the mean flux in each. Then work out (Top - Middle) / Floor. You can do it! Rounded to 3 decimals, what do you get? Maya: -0.005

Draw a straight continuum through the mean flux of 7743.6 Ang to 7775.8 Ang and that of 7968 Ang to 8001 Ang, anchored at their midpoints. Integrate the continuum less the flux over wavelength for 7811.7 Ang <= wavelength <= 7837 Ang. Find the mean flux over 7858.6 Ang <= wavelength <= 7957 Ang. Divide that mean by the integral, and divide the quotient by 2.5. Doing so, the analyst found 3.5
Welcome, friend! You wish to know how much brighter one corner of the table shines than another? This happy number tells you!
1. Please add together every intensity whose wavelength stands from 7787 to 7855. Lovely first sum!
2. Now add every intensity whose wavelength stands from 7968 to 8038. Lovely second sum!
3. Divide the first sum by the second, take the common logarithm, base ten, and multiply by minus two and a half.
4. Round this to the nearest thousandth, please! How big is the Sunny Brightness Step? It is -0.012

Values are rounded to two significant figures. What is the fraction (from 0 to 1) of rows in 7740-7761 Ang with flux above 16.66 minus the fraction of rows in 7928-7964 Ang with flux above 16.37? 0.10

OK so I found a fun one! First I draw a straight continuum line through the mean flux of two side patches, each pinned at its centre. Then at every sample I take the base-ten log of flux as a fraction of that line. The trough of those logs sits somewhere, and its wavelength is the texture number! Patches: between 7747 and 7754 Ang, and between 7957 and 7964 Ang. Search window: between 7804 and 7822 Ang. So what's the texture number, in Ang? 7813.49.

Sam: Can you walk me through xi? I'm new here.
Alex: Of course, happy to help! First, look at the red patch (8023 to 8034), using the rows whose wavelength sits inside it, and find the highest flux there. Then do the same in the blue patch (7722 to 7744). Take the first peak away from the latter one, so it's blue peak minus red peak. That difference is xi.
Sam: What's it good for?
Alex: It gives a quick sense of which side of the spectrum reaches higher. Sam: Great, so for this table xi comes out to 1.2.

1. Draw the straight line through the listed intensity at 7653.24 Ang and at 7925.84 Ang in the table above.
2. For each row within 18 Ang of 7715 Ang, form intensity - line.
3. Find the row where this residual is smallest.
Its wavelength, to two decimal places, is 7699.19 Ang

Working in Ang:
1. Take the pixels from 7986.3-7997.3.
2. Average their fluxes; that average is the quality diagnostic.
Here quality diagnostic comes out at 16.2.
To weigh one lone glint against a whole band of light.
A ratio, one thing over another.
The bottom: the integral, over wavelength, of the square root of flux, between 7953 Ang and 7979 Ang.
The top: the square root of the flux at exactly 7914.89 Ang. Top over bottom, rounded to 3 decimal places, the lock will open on 0.039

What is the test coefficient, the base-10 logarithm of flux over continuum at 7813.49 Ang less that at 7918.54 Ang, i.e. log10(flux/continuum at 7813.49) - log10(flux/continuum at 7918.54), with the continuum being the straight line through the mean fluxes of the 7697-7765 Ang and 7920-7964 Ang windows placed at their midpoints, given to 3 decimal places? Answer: -0.017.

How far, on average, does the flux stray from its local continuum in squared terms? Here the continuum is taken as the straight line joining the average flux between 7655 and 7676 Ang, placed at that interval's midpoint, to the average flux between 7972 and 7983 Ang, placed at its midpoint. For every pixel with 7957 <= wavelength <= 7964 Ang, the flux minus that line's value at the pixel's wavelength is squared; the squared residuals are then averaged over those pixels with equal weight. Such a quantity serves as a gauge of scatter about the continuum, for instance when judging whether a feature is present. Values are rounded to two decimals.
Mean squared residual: 0.02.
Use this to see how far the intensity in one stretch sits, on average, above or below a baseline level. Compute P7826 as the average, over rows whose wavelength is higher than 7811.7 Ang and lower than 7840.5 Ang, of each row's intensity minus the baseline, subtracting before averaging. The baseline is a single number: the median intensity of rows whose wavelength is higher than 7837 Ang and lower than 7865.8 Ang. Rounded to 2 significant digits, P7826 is -0.17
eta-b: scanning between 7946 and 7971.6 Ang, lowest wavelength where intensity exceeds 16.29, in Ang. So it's 7958.76 Ang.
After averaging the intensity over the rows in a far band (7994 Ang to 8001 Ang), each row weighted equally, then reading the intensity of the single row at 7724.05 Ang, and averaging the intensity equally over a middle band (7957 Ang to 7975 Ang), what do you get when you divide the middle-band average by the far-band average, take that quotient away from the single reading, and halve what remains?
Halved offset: 7.74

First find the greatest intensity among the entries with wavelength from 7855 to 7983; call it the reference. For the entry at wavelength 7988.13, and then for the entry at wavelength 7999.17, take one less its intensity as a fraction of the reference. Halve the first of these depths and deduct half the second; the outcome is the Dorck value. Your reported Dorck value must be -0.0087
